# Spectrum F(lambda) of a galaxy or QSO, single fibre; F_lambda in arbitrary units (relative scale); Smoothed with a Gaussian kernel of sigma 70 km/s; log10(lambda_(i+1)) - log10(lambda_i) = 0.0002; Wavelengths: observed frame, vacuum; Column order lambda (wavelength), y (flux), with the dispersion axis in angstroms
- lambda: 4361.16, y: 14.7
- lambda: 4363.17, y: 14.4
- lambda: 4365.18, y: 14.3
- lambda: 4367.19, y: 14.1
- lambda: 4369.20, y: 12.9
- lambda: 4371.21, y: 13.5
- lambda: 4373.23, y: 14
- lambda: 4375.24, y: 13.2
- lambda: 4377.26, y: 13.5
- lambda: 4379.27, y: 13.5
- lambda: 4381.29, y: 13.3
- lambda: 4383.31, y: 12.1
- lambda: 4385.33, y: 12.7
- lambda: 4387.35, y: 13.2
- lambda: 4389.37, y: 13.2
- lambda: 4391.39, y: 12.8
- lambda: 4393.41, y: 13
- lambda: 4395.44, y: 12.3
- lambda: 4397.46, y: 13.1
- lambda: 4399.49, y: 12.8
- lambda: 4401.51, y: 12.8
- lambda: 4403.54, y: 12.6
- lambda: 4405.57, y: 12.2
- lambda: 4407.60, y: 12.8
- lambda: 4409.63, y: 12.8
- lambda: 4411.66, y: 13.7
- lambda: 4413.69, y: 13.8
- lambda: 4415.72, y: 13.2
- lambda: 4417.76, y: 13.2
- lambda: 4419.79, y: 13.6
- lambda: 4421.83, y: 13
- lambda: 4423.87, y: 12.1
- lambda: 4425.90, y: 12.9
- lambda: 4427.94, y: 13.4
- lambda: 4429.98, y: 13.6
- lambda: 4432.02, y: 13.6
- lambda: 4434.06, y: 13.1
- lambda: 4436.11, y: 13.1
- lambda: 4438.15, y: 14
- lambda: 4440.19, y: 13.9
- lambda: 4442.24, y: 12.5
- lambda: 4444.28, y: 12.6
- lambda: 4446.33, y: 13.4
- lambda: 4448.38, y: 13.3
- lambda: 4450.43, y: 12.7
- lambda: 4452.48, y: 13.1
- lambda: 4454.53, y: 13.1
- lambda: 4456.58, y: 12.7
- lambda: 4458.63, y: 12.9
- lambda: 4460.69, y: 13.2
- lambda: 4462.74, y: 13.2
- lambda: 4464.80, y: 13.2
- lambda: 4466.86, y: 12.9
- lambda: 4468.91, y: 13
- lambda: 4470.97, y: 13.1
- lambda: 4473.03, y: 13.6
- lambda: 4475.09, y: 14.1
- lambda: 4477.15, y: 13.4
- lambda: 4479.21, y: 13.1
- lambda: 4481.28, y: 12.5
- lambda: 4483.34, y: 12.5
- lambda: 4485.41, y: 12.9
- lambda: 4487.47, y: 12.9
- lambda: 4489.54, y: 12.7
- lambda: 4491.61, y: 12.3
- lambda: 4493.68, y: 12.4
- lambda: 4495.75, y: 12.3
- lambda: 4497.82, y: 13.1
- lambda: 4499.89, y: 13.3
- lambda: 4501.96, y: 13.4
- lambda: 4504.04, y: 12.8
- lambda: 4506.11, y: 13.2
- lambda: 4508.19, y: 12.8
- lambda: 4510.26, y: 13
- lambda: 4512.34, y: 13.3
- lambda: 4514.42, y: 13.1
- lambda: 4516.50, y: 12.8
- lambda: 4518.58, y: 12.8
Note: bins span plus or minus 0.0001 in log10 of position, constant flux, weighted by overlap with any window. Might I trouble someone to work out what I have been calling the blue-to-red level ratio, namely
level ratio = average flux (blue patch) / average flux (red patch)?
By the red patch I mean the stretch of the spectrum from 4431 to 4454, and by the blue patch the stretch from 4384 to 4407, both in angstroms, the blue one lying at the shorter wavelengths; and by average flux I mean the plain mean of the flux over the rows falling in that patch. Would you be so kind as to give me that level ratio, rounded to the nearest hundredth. 0.97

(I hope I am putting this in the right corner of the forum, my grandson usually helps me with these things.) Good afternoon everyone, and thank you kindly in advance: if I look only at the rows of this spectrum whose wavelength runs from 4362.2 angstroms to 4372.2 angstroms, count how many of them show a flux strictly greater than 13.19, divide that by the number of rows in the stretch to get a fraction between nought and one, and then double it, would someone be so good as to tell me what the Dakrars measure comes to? 1.60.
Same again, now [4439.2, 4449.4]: 1.20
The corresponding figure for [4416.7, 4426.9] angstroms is 0.80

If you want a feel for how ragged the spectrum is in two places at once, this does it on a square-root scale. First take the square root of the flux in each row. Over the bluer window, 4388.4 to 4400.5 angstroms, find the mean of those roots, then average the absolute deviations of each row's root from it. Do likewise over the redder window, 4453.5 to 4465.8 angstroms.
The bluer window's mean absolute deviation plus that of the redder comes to 0.06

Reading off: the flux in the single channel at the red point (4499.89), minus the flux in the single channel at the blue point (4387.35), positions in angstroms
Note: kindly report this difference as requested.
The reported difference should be 0.10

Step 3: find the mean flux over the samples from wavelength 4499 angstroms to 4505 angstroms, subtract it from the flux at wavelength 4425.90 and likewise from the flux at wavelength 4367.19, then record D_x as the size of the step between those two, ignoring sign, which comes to 1.2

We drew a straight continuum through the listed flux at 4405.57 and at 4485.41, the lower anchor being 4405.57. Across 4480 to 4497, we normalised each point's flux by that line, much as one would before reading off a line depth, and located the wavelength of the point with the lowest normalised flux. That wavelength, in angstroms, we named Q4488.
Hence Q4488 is 4495.75 angstroms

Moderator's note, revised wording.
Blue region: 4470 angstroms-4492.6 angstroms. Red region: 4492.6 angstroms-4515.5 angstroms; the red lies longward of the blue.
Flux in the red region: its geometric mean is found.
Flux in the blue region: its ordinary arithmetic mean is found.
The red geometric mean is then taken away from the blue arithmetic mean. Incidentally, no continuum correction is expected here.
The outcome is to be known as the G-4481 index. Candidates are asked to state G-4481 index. 0.0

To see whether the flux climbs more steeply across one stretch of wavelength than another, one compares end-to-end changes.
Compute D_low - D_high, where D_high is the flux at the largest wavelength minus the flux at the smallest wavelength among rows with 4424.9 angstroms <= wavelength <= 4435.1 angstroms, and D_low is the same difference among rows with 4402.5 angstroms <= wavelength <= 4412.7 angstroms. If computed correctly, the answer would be 0.90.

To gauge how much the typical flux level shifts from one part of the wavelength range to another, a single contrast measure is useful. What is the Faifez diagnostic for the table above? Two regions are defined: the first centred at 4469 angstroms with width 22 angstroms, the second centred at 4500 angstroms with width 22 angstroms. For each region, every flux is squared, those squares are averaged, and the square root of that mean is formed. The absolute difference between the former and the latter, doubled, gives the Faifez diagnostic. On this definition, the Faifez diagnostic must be 0.8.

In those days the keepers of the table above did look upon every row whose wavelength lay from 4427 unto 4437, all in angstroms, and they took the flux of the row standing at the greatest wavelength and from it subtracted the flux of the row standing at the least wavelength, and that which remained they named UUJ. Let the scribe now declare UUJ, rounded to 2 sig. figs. -0.30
